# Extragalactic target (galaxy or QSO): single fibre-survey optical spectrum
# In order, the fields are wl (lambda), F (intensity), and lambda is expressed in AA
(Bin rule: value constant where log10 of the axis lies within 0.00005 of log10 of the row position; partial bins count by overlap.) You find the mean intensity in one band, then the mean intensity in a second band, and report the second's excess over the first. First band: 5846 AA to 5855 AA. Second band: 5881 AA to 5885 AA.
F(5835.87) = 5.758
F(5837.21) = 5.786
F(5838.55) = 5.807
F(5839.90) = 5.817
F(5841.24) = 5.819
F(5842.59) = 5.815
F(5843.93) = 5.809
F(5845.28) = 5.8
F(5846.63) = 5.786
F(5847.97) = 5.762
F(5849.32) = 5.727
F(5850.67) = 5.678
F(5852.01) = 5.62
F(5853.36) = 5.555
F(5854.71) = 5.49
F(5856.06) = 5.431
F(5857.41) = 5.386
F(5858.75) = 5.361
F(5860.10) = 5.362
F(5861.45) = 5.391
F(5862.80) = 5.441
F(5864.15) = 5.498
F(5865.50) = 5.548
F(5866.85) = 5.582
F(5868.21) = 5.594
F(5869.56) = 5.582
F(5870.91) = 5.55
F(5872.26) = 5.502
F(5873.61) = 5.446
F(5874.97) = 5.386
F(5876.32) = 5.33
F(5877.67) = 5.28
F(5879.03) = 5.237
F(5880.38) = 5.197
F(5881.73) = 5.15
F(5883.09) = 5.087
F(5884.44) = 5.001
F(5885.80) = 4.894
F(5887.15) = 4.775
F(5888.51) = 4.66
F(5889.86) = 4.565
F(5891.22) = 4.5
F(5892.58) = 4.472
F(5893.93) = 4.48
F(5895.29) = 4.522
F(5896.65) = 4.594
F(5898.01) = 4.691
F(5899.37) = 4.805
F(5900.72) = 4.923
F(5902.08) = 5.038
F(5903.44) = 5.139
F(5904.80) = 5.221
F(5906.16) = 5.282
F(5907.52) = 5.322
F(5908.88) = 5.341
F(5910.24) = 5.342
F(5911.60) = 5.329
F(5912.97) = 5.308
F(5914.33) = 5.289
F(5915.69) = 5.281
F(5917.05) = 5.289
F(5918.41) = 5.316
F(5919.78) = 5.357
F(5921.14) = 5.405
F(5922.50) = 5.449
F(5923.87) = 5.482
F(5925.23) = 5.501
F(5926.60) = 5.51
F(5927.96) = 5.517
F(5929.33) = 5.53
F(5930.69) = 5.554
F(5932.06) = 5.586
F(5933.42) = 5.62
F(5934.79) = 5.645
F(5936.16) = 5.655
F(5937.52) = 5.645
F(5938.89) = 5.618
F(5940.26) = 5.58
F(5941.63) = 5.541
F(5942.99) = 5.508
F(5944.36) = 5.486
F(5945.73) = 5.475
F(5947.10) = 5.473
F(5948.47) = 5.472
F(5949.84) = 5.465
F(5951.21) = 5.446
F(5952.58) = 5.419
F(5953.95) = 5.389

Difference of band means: -0.58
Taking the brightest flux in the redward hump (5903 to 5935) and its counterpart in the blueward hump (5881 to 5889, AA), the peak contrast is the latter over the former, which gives 0.91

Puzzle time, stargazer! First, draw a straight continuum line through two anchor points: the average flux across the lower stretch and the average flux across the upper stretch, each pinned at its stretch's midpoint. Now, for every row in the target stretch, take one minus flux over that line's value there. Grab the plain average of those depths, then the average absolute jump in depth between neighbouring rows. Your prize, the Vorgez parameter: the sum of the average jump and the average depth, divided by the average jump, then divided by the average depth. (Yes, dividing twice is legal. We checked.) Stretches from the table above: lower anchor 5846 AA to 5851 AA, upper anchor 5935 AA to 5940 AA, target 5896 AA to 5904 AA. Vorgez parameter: 58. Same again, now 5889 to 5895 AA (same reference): 176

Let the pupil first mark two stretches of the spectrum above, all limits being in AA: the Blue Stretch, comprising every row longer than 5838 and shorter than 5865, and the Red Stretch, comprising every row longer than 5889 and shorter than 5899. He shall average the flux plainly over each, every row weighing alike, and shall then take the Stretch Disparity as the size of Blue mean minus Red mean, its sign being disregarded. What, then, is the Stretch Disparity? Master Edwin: 1.1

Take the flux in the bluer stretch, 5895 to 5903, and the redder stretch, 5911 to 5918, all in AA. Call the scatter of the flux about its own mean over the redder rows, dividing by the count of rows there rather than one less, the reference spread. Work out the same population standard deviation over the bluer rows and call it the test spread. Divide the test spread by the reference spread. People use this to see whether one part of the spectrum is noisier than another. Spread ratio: 10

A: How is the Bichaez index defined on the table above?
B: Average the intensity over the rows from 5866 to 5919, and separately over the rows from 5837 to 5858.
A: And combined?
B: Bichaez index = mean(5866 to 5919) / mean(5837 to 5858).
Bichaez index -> 0.90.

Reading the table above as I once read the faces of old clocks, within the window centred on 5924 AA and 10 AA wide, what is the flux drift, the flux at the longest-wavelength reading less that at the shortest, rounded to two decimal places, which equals 0.16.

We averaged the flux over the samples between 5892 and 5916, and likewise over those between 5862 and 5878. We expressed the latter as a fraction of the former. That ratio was 1.09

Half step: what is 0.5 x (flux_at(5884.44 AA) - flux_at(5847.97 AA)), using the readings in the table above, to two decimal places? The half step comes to -0.38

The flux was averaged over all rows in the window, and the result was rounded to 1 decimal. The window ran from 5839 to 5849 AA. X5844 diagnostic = 5.8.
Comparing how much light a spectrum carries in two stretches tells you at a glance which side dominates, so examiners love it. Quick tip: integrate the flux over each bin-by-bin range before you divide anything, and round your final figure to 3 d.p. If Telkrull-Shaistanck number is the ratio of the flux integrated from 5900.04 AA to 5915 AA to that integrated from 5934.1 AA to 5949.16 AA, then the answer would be 0.936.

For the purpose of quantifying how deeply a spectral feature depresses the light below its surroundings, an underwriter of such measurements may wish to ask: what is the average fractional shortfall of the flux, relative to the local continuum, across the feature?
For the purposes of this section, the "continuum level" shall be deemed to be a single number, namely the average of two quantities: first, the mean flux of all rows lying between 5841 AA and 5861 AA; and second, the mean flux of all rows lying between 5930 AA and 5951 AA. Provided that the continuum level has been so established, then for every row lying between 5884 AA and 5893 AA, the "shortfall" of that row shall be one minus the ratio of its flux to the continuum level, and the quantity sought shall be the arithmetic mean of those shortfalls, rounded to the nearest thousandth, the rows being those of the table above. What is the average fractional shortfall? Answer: 0.160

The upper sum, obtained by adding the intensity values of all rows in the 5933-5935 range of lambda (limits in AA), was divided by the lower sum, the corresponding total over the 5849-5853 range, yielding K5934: 0.66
